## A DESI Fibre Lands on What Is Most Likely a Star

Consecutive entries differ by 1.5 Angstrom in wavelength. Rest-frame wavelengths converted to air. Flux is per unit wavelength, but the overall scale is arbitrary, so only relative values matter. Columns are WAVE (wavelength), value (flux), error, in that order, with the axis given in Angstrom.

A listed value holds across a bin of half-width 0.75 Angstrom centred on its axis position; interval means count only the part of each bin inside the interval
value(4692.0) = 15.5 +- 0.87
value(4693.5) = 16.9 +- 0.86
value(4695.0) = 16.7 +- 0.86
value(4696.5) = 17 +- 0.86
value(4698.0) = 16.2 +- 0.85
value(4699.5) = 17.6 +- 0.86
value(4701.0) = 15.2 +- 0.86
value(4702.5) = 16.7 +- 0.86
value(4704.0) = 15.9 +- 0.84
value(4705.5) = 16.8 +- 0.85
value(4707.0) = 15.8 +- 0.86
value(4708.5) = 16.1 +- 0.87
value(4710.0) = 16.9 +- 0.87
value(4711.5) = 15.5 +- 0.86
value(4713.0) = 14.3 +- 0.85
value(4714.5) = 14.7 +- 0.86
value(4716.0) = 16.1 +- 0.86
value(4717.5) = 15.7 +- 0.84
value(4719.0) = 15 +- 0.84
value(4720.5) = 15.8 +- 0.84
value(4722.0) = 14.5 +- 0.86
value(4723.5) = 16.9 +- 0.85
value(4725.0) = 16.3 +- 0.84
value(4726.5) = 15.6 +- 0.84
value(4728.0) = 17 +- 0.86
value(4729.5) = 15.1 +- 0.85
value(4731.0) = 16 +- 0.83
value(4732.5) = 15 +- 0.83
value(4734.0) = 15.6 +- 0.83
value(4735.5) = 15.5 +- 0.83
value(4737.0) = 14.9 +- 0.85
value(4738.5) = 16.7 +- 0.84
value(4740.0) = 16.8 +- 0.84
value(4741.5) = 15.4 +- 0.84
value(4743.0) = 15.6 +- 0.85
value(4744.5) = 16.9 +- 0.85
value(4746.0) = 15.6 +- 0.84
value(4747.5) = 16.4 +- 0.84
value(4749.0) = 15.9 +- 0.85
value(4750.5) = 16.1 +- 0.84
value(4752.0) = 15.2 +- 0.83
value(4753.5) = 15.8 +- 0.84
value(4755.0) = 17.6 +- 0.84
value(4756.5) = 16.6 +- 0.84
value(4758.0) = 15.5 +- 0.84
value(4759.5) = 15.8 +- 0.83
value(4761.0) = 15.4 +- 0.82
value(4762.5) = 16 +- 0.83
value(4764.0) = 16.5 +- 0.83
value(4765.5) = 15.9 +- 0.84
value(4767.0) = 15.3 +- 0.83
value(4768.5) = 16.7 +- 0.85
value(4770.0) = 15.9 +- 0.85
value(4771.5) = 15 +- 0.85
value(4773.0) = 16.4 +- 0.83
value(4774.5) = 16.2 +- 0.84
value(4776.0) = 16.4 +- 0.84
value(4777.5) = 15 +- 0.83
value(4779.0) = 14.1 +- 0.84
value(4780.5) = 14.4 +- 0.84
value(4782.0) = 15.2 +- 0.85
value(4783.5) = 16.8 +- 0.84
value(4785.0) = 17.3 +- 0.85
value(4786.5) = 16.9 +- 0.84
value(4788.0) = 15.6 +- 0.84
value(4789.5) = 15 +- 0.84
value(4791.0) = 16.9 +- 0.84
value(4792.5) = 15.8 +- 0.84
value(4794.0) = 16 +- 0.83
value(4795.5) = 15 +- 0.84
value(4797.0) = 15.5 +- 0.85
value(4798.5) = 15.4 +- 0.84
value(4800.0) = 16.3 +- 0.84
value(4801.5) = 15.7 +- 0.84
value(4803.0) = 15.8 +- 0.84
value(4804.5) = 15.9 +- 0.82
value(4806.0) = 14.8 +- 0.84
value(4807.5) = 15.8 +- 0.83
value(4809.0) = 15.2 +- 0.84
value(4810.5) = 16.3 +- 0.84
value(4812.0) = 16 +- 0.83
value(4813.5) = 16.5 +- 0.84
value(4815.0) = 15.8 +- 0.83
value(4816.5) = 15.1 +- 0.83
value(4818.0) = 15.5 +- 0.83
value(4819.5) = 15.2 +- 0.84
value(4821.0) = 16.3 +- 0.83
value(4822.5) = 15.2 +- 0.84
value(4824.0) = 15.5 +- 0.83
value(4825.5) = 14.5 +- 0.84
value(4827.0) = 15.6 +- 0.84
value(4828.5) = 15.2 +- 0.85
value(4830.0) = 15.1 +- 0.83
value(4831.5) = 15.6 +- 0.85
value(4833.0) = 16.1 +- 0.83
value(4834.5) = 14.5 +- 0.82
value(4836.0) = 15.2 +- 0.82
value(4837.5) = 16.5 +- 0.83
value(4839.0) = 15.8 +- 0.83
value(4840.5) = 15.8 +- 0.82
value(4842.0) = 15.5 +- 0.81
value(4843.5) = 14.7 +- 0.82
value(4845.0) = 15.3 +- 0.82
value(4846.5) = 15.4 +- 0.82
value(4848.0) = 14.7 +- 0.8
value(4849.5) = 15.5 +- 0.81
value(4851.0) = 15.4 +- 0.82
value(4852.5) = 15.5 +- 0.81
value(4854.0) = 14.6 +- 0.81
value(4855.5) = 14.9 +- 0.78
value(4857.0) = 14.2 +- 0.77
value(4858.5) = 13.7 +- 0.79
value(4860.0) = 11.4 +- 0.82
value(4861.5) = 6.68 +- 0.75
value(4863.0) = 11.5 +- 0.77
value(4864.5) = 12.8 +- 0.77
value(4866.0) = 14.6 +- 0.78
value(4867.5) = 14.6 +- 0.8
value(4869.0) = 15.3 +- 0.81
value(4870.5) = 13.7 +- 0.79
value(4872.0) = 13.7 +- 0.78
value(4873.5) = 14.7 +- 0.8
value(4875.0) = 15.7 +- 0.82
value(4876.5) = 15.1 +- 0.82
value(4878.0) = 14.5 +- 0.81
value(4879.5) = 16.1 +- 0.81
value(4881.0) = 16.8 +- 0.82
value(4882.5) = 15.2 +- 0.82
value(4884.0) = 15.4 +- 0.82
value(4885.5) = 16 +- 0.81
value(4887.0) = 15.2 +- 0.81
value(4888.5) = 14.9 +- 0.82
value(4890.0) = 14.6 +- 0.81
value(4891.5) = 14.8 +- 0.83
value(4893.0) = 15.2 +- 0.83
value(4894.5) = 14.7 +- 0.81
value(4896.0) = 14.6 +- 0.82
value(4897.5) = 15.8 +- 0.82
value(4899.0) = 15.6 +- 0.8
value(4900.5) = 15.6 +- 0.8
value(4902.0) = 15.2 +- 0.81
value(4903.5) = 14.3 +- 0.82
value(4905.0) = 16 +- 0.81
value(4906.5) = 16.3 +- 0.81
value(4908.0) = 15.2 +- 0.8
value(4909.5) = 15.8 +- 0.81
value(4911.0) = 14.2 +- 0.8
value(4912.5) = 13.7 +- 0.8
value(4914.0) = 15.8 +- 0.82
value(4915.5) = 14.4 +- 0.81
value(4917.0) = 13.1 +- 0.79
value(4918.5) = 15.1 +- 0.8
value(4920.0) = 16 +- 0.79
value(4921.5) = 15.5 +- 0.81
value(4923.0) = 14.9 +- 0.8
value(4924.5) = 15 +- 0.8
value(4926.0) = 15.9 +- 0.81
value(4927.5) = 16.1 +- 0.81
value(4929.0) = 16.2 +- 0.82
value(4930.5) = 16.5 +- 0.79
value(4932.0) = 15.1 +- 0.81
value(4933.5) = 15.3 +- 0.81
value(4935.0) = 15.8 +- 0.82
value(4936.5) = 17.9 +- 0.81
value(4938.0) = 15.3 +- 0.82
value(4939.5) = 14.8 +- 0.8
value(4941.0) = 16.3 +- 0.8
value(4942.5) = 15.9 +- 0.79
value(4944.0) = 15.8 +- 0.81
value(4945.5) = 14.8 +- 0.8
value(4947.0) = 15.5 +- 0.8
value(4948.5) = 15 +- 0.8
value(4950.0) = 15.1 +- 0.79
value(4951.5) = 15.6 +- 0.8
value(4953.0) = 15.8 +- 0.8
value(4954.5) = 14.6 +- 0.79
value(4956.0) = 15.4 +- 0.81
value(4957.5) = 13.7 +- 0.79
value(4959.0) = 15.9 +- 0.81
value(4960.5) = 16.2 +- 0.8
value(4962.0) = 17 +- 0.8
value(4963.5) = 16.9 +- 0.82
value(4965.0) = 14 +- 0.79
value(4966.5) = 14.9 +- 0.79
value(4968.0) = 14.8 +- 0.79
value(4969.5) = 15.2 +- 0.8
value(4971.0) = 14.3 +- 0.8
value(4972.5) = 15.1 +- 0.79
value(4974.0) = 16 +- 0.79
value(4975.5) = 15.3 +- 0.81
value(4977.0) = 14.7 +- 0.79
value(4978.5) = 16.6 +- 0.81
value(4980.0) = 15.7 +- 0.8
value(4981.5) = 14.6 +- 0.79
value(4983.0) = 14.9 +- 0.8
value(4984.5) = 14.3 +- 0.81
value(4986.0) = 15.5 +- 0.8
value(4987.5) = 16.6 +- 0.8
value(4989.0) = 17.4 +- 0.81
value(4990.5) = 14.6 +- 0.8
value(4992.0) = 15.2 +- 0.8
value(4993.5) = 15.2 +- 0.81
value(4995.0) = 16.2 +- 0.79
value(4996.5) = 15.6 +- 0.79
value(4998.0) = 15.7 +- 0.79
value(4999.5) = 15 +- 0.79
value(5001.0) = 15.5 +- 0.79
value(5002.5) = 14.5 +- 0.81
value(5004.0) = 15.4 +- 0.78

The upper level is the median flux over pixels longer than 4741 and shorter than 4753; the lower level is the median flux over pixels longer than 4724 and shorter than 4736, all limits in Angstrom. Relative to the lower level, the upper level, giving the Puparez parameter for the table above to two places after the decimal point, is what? 1.01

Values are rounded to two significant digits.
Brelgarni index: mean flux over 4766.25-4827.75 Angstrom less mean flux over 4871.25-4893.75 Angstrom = 0.51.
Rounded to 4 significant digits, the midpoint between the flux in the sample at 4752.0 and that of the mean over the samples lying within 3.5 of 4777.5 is 15.21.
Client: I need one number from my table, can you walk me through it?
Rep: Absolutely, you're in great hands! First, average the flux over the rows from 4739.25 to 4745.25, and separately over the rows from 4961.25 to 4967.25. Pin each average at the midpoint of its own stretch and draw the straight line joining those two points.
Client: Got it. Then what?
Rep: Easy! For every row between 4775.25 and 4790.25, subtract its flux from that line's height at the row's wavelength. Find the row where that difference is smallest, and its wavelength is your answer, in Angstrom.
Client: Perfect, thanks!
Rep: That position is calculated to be 4785.0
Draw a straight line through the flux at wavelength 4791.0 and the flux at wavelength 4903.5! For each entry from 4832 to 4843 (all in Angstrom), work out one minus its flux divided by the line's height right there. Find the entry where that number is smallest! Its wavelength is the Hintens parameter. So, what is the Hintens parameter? 4837.5 Angstrom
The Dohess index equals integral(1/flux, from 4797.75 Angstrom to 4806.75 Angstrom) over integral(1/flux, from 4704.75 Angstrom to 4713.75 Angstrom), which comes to 1.01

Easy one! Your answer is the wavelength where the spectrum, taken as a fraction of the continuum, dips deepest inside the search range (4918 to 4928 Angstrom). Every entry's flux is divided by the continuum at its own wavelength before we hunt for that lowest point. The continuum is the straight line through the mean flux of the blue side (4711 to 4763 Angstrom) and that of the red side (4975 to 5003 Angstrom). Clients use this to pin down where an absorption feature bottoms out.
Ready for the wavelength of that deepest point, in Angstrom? 4923.0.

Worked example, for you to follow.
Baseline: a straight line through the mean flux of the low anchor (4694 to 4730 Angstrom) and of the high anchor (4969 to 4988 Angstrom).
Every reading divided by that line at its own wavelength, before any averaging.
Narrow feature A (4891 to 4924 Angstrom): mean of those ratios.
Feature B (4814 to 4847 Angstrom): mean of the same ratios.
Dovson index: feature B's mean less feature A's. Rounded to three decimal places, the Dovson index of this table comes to 0.010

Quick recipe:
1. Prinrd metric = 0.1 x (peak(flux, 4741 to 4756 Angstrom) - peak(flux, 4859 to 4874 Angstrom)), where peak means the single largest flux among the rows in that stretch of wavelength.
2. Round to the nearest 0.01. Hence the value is 0.23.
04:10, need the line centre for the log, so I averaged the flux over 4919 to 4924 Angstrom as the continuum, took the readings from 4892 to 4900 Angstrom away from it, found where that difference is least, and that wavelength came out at 4897.5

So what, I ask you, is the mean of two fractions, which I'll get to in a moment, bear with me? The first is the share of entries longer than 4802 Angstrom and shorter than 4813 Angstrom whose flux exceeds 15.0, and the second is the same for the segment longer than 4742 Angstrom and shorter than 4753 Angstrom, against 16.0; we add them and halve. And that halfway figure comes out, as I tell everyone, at 0.64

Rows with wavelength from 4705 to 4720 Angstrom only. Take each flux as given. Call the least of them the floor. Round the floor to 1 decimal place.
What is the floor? 14.3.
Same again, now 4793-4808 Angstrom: 14.8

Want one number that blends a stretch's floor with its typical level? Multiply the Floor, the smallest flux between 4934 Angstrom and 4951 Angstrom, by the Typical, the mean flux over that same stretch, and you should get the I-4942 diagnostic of 232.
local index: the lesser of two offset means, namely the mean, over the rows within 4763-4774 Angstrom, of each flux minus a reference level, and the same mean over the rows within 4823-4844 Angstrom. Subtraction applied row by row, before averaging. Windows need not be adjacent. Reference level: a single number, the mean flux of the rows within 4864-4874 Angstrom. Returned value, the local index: 1.2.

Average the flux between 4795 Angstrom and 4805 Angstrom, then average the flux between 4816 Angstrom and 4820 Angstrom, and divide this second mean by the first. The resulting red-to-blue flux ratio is 0.98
